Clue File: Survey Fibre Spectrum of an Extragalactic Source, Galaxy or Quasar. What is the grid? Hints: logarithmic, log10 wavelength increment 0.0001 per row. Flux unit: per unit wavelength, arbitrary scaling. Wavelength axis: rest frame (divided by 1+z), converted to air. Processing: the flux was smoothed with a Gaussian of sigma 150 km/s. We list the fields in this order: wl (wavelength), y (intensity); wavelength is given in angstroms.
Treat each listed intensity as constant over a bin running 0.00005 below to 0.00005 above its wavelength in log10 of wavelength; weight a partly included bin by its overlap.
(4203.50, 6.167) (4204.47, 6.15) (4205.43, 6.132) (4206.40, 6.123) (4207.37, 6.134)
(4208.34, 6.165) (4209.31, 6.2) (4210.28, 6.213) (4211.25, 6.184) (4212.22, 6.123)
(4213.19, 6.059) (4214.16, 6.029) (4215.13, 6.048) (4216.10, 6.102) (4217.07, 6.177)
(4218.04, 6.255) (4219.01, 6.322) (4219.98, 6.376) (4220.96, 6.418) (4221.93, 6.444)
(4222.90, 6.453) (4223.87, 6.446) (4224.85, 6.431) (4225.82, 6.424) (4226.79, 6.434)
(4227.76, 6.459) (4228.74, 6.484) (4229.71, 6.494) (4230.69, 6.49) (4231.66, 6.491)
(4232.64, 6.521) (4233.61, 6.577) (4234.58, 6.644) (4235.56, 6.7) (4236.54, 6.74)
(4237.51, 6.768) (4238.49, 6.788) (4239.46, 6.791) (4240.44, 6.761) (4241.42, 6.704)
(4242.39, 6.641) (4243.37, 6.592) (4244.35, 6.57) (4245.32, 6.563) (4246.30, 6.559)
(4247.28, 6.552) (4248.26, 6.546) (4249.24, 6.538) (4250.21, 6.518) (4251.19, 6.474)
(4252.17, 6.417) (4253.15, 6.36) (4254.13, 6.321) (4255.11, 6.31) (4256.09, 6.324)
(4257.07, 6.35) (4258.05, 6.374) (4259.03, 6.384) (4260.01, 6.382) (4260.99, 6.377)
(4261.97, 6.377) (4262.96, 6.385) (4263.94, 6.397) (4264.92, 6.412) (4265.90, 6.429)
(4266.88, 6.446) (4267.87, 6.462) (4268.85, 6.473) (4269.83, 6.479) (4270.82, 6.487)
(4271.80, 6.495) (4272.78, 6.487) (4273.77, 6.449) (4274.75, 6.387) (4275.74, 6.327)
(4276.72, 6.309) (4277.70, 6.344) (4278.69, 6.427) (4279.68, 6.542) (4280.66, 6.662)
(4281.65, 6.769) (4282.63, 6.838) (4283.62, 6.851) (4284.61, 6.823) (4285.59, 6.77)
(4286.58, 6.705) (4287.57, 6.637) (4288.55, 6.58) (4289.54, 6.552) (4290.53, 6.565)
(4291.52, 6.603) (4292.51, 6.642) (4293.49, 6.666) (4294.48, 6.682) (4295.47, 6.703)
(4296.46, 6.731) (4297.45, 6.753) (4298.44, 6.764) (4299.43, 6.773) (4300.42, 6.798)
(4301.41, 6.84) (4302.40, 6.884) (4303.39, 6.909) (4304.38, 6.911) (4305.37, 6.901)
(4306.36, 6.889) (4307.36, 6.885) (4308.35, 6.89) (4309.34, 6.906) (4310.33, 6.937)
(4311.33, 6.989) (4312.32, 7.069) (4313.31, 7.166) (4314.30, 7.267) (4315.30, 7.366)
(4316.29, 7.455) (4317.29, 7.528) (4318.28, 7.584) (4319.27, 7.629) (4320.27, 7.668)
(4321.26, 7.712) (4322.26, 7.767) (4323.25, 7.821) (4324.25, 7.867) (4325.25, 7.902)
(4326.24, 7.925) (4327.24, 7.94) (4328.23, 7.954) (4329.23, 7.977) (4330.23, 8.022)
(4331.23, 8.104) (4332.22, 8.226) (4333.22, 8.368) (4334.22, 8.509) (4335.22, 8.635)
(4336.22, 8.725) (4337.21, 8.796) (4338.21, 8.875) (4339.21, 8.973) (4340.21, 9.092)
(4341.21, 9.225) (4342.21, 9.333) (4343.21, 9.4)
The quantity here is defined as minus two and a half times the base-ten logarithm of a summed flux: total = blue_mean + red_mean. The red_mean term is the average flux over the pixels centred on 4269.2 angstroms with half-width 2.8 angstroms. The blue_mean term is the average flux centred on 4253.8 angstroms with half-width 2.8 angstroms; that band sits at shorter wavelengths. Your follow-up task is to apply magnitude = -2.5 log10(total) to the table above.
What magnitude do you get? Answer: -2.77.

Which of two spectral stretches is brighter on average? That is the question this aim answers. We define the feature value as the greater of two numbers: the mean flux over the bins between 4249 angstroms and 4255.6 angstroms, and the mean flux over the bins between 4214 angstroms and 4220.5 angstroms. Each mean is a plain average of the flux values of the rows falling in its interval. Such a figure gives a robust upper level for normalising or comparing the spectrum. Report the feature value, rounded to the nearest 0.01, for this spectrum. 6.42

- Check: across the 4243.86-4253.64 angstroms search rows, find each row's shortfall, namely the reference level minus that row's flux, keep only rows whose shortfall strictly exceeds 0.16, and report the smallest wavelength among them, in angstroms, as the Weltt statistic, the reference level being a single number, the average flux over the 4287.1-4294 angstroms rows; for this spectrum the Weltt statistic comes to 4252.17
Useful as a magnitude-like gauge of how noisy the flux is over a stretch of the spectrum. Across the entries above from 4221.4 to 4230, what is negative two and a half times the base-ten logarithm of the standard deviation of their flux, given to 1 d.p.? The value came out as 4.1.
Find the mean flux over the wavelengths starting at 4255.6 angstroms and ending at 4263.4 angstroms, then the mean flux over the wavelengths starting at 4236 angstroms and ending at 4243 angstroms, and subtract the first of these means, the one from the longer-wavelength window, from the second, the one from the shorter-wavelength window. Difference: 0.37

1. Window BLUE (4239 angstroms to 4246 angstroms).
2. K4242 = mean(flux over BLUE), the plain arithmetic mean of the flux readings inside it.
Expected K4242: 6.7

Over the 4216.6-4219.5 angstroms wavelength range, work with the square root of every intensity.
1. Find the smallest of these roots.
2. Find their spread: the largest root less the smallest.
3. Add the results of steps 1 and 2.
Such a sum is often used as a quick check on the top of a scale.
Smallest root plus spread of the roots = 2.51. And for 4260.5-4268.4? 2.54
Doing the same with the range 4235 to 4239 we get 2.61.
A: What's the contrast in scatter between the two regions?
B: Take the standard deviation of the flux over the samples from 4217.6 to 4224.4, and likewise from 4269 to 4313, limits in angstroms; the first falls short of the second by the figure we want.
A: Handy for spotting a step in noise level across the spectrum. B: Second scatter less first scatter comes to 0.12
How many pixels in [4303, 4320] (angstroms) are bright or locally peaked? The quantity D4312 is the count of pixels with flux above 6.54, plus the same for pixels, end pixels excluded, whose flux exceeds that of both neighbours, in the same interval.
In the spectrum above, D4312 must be 18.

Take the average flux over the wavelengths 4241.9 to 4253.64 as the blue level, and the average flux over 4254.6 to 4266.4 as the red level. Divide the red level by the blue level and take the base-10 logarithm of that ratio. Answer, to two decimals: -0.01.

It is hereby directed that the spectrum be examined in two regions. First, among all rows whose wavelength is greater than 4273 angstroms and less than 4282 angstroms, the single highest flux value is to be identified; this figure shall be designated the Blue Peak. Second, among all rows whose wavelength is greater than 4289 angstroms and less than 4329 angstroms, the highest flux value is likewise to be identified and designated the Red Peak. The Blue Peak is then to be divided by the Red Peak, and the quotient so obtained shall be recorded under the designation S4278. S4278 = 0.851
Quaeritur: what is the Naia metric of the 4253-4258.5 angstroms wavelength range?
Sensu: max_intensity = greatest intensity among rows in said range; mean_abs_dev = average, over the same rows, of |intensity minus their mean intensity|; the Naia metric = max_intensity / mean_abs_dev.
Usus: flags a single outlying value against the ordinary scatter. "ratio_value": 296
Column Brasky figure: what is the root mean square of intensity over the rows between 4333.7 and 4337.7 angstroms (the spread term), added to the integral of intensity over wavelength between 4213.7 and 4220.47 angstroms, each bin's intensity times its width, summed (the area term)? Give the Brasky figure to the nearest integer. 51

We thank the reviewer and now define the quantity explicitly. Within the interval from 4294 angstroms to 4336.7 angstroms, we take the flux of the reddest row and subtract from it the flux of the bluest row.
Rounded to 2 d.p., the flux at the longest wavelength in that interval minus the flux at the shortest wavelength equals 2.04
